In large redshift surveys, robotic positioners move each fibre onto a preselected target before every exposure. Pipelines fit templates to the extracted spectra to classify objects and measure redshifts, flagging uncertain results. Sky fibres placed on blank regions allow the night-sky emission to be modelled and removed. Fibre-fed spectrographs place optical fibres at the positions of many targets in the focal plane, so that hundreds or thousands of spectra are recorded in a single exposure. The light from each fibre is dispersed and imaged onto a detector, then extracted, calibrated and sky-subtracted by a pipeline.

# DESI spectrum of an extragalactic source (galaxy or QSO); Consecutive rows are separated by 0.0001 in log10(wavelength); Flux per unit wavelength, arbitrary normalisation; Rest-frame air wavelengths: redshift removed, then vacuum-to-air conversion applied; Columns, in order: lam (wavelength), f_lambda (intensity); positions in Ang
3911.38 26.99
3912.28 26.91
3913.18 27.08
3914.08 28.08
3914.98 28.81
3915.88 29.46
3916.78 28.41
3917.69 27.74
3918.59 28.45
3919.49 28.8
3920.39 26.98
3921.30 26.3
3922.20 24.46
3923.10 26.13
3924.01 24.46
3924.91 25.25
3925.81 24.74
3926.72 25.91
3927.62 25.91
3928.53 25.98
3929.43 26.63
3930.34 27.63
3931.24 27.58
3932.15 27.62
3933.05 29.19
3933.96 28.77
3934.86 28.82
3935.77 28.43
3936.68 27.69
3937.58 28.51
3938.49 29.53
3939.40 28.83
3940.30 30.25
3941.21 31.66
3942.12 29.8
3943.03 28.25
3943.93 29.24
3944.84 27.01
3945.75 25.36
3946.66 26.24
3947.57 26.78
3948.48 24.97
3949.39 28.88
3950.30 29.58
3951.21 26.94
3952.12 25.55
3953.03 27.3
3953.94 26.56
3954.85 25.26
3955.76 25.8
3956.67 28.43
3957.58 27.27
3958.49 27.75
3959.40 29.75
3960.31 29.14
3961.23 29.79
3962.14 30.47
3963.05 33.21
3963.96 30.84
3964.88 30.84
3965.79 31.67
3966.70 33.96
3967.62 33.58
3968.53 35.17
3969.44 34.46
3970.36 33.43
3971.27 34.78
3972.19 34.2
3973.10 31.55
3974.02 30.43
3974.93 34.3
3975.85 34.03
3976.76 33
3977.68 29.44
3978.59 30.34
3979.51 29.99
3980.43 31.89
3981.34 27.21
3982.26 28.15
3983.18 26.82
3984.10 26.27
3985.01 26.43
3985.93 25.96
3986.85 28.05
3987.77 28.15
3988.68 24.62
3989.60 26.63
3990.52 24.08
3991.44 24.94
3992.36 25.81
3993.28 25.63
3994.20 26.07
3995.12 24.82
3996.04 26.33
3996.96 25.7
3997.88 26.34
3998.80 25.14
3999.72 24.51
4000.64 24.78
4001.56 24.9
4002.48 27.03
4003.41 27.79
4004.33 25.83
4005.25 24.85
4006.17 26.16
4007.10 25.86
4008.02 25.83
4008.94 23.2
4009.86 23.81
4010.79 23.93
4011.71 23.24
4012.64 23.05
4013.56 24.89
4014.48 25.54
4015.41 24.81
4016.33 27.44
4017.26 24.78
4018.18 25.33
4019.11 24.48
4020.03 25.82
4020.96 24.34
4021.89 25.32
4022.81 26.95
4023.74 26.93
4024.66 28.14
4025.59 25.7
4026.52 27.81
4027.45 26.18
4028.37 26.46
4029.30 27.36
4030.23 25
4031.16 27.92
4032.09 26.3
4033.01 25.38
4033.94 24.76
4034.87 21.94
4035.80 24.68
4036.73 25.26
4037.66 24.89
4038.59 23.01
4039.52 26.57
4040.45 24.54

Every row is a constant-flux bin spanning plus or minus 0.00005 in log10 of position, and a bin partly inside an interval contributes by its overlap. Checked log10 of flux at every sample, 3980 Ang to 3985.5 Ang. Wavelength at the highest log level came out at 3980.43 Ang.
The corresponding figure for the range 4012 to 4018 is 4016.33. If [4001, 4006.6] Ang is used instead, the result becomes 4003.41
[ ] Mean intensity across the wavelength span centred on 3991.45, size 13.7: 26.0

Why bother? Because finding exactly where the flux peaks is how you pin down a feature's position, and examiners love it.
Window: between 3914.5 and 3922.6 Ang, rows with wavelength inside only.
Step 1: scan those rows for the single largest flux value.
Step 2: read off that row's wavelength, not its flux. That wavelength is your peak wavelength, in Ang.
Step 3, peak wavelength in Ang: 3915.88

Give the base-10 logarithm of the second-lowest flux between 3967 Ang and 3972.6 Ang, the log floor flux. 1.53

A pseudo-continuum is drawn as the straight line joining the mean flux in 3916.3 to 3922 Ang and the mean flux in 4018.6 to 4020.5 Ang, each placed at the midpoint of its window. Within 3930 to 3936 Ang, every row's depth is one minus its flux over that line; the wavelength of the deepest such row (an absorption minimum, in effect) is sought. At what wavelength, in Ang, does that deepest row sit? 3931.24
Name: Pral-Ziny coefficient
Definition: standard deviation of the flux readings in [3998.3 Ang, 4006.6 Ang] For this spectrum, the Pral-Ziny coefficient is 1.1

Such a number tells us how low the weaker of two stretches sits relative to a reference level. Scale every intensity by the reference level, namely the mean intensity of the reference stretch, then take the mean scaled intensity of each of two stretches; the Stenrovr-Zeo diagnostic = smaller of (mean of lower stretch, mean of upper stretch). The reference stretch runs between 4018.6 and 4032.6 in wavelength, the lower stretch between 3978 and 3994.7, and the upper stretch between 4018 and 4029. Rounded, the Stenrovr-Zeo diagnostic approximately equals 0.99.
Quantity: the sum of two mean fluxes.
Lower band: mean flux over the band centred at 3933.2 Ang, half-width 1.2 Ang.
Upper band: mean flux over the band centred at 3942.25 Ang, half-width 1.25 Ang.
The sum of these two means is 58.4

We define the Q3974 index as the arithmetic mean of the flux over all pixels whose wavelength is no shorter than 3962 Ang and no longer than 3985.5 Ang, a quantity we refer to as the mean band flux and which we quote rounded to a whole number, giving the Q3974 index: 31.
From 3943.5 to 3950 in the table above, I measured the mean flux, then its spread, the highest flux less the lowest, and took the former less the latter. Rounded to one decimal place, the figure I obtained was 22.7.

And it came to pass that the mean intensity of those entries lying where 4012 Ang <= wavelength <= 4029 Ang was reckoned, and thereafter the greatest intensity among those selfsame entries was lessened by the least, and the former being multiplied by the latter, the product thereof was 131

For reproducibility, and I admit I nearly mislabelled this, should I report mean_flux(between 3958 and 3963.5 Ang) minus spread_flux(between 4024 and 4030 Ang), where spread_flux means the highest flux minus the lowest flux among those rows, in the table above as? 27.6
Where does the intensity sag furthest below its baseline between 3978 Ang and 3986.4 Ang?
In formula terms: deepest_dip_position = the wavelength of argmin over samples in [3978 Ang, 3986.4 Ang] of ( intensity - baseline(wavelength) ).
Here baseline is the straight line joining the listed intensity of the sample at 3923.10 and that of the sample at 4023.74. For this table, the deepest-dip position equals 3985.93 Ang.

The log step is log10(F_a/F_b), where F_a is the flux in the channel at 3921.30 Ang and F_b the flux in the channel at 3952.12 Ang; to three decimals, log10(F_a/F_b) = 0.013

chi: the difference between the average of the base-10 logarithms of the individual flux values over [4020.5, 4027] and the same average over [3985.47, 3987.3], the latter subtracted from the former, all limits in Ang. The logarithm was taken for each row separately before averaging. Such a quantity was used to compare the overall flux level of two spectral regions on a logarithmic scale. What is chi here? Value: -0.01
